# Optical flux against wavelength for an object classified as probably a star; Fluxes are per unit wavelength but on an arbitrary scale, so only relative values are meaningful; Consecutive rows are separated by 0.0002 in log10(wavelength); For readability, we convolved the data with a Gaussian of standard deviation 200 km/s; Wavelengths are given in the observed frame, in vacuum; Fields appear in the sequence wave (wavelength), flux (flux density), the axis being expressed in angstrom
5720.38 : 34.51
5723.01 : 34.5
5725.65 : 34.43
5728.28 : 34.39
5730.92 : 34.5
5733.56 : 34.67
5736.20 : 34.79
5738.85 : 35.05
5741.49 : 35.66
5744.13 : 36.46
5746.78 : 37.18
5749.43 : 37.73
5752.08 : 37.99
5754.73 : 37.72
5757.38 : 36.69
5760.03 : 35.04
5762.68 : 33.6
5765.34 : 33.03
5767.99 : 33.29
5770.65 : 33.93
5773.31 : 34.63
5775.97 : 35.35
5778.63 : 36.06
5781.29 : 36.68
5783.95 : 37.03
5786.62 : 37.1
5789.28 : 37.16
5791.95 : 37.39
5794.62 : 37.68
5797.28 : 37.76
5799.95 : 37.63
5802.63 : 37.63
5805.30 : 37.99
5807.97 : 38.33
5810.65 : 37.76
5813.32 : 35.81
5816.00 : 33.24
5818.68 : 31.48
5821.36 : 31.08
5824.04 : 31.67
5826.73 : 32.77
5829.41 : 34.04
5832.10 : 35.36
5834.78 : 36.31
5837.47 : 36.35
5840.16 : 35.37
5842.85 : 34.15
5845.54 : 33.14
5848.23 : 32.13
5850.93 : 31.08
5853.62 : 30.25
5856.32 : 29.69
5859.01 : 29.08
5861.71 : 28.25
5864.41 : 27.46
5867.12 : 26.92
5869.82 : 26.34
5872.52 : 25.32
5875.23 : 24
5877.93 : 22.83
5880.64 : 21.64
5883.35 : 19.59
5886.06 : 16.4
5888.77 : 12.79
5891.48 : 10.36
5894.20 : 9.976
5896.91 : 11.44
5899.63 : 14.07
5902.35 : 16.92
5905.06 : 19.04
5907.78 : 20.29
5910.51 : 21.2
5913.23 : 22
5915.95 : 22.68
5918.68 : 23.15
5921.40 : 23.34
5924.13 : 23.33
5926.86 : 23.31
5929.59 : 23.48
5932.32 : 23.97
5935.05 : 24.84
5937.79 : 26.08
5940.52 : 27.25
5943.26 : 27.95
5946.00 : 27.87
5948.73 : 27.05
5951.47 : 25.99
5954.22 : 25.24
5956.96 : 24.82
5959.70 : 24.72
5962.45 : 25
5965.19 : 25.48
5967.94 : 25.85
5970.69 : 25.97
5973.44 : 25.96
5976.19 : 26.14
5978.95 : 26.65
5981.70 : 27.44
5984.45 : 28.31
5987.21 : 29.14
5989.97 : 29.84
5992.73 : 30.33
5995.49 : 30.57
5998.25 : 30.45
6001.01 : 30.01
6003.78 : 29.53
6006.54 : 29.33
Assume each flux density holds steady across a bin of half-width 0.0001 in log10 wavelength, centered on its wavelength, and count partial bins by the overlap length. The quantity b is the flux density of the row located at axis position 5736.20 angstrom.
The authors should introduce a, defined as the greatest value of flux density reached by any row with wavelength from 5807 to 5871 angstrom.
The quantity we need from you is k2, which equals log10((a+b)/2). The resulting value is 1.56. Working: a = 38.33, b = 34.79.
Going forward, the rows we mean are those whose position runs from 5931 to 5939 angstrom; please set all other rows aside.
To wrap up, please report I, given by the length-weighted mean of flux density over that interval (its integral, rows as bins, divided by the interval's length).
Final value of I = 24.9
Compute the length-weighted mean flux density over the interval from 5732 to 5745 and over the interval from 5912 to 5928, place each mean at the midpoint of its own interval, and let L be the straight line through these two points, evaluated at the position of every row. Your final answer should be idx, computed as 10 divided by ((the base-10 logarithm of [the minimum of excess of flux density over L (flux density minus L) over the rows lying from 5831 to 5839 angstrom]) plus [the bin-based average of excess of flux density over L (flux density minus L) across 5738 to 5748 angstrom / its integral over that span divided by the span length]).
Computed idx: 5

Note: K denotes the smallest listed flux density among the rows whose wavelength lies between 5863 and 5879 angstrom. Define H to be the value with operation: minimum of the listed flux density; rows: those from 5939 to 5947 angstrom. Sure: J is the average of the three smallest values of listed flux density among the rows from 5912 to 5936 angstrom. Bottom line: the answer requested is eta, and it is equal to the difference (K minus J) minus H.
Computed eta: -27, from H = 27.25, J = 23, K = 22.83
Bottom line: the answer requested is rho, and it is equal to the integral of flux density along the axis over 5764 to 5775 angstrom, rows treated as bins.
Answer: 371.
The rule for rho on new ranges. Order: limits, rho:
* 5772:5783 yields 393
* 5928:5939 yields 270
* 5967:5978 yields 286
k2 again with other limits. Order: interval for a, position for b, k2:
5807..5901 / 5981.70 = 1.52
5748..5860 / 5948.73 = 1.51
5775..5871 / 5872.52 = 1.50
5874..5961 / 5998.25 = 1.47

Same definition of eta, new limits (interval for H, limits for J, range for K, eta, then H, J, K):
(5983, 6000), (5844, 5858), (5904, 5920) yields -40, 28.31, 30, 19.04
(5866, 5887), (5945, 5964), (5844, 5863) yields -13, 16.4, 25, 28.25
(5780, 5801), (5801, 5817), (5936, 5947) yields -46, 36.68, 36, 26.08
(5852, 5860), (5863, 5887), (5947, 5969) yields -24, 29.08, 19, 24.72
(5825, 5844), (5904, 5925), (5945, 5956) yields -28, 32.77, 20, 25.24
